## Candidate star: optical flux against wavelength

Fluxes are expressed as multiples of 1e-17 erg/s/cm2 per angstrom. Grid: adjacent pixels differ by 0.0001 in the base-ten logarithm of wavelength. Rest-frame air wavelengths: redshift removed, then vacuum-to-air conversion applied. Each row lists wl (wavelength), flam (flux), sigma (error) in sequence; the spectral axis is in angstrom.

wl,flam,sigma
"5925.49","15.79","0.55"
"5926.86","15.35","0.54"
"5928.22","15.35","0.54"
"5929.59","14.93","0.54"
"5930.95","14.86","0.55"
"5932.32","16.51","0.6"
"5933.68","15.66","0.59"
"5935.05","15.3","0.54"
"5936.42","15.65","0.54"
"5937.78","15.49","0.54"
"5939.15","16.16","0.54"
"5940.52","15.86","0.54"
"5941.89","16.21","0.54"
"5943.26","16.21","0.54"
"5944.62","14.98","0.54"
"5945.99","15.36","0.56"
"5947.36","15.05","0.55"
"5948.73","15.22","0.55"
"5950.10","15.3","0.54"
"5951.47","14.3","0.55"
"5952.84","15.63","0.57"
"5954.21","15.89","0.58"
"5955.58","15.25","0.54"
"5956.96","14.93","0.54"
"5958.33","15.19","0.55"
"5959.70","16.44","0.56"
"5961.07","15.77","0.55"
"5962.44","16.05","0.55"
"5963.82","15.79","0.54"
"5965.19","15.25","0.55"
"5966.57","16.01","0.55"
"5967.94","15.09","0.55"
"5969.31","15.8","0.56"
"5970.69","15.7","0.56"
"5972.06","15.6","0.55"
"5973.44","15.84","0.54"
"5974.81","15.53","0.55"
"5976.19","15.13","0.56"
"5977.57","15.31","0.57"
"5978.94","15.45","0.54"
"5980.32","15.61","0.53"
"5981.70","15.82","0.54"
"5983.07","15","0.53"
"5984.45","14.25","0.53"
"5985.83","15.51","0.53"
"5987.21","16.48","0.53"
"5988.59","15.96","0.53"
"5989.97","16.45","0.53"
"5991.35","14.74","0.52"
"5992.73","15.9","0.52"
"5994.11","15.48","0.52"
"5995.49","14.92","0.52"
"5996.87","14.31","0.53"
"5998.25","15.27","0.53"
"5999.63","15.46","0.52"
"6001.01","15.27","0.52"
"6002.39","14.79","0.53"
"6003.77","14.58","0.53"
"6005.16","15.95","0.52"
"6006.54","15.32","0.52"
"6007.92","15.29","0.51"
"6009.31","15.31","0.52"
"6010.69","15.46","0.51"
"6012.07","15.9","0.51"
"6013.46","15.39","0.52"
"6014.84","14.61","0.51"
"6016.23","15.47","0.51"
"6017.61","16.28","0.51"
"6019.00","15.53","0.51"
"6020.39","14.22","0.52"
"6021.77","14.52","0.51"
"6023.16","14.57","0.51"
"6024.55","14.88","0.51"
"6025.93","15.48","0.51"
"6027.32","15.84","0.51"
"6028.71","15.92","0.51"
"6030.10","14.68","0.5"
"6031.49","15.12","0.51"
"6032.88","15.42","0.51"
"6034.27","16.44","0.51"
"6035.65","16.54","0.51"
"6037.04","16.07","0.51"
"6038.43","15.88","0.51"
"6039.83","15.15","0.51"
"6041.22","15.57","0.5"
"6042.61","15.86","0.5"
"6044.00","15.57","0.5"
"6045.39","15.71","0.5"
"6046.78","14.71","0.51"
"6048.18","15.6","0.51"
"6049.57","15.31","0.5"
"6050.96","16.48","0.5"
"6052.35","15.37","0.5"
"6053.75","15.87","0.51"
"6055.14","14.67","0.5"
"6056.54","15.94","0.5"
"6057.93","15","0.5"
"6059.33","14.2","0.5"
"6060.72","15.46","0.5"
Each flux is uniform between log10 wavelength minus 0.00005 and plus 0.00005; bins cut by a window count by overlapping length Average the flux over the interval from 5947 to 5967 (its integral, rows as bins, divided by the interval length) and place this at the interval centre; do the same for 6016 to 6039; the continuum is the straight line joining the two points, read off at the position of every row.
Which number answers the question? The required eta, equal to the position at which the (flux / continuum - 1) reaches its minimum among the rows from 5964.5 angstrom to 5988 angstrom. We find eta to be 5984.45 angstrom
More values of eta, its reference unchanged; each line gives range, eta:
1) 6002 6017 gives 6003.77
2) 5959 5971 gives 5967.94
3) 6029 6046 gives 6030.10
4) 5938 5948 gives 5944.62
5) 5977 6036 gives 6020.39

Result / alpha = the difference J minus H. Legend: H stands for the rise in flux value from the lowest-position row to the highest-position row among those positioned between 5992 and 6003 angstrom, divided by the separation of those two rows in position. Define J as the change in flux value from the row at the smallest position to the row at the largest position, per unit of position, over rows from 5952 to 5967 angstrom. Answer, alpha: 0.1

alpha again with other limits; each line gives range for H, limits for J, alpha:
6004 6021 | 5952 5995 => 0.1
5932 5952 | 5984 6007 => 0.2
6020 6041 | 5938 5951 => -0.1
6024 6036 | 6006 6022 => -0.2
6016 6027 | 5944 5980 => 0.0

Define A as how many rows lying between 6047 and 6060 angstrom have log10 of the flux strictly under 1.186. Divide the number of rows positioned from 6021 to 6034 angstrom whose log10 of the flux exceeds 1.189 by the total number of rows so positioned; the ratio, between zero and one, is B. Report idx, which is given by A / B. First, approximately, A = 4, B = 0.33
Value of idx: 12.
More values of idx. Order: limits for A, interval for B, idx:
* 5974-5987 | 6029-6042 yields 7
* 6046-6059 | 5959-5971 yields 5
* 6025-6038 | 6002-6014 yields 6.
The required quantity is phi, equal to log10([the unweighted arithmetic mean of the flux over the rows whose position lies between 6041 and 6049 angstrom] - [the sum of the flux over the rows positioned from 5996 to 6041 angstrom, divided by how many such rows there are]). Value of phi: -0.79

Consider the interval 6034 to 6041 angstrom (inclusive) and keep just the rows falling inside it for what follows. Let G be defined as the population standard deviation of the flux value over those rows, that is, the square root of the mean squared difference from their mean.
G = 0.50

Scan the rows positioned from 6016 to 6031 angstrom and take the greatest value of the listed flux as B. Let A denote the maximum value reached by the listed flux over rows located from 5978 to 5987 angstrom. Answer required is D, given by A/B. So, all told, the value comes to 0.97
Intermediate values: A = 15.82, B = 16.28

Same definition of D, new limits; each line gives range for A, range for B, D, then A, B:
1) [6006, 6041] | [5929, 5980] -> 1.00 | 16.54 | 16.51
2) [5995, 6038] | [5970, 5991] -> 1.00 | 16.54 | 16.48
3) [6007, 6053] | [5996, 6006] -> 1.04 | 16.54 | 15.95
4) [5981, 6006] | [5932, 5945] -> 1.00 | 16.48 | 16.51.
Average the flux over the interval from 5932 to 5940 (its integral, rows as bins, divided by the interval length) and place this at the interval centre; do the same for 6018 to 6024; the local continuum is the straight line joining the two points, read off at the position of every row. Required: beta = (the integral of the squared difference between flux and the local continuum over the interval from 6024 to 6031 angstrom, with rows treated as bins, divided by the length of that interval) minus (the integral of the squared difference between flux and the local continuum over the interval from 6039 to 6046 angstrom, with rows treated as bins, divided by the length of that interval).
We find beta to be -0.5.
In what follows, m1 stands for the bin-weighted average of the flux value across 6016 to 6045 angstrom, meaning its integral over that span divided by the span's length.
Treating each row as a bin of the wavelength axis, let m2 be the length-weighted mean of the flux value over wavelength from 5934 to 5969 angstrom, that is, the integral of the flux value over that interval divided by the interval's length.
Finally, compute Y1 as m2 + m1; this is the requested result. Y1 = 31.0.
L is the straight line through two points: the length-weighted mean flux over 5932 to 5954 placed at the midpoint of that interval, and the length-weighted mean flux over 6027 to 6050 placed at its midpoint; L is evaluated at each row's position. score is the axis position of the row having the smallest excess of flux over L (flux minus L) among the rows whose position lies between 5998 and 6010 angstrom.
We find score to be 6003.77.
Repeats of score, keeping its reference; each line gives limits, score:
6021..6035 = 6021.77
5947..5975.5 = 5951.47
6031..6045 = 6031.49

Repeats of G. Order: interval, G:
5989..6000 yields 0.63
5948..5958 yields 0.47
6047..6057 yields 0.53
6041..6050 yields 0.35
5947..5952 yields 0.40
